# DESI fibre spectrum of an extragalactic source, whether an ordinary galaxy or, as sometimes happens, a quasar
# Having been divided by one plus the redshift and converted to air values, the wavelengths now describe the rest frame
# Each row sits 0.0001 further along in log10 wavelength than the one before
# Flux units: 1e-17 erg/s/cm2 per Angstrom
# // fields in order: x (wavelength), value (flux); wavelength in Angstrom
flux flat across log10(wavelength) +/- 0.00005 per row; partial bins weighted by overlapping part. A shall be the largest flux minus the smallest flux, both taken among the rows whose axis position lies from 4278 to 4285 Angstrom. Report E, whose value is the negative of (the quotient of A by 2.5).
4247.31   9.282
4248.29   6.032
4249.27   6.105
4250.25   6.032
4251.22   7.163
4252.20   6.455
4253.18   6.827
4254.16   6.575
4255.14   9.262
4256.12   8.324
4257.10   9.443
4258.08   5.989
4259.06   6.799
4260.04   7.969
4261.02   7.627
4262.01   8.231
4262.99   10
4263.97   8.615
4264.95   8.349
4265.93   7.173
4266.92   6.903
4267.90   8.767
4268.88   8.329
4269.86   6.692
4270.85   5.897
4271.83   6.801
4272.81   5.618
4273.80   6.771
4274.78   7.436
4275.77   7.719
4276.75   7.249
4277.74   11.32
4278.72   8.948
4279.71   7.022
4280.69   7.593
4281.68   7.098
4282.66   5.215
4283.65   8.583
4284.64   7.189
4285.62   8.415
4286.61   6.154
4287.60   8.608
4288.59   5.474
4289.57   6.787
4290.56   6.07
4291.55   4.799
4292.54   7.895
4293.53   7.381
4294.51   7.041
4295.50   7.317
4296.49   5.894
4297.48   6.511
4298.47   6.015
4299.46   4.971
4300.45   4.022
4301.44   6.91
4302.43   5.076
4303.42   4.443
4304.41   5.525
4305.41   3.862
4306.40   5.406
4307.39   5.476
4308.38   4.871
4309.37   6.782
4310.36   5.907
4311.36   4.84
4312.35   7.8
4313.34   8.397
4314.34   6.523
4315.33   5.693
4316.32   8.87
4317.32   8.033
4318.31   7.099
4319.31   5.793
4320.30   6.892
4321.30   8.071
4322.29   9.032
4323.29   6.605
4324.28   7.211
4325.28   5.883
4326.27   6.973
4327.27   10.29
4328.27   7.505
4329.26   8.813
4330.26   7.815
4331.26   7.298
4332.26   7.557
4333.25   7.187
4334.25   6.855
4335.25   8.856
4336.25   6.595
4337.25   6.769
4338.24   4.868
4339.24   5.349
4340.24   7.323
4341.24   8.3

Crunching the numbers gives -1.49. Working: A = 3.73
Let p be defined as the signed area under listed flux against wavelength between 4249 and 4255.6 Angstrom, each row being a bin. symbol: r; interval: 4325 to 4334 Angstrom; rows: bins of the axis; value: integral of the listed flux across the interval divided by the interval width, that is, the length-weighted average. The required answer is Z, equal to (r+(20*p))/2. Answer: 462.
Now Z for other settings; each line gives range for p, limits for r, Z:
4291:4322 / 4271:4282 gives 1951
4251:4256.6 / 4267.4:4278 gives 420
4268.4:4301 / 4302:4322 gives 2263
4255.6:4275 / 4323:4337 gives 1476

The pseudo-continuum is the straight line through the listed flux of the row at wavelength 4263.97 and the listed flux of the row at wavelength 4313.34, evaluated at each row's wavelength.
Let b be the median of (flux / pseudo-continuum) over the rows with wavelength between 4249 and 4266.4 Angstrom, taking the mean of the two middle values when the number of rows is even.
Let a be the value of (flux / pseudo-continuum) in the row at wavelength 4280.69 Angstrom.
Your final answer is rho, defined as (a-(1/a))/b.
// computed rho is -0.27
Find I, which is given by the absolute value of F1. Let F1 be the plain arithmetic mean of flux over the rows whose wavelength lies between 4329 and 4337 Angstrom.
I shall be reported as 7.6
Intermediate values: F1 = 7.6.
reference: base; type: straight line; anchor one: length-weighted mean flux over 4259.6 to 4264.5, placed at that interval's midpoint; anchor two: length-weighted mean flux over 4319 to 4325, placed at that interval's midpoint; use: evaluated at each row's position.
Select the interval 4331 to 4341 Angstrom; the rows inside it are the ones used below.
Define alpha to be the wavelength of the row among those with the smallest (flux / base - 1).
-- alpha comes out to 4338.24 Angstrom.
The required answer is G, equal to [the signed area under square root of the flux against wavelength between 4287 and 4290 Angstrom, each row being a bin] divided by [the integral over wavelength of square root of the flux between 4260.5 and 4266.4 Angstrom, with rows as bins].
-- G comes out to 0.5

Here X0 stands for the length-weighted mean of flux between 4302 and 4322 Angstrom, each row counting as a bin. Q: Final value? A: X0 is 6.30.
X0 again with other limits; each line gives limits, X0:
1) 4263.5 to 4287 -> 7.50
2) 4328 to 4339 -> 7.24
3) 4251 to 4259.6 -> 7.44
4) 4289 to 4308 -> 5.86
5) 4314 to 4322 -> 7.19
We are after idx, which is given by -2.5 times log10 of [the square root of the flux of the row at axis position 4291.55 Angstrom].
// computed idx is -0.85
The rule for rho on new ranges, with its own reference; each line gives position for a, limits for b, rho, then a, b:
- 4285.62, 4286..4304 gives -0.03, 0.99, 0.719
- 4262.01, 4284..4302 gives -0.12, 0.95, 0.784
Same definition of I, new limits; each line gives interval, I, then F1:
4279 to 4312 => 6.2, 6.2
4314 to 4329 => 7.4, 7.4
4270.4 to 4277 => 6.8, 6.8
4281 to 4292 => 6.8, 6.8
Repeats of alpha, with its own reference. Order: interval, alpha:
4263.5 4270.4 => 4269.86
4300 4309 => 4305.41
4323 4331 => 4325.28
